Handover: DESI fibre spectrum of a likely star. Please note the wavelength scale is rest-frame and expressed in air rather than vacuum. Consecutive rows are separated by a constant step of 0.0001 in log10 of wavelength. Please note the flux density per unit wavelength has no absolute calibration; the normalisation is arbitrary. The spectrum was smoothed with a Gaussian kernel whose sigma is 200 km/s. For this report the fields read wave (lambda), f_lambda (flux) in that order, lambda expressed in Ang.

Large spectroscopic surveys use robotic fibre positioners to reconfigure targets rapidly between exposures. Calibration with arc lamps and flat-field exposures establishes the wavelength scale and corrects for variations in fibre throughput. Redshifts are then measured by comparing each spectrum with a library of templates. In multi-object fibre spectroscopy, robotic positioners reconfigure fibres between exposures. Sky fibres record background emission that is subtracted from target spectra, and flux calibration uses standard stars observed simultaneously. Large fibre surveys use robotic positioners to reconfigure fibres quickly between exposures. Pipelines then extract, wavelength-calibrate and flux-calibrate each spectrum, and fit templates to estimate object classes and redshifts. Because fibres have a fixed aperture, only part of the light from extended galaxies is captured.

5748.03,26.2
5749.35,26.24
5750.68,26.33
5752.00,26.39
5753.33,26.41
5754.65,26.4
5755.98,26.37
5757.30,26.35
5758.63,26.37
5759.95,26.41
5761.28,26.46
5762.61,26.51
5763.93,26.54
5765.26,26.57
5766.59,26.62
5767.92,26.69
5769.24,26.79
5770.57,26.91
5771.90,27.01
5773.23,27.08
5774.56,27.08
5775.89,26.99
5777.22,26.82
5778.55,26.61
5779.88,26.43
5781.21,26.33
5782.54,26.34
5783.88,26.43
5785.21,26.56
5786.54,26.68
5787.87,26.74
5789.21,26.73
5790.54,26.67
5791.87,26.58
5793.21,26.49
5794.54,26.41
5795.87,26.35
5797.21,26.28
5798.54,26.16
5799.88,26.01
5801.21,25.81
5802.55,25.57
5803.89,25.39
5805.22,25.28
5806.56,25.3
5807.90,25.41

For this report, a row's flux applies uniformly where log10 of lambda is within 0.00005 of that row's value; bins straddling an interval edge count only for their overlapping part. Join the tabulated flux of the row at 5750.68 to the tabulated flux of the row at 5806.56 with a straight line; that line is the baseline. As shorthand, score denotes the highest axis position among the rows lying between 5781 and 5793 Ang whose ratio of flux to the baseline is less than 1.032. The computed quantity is 5783.88 Ang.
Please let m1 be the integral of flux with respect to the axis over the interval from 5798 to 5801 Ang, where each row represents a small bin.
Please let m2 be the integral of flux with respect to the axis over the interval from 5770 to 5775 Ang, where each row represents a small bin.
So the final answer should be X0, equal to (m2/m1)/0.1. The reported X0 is 17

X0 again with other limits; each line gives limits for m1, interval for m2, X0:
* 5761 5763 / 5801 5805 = 19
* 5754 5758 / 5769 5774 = 13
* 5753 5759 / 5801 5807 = 10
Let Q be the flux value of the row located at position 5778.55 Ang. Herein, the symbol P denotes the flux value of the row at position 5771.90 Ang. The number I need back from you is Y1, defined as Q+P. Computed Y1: 53.6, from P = 27.01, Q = 26.61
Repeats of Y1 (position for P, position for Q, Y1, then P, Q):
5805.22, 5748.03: 51.5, 25.28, 26.2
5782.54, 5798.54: 52.5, 26.34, 26.16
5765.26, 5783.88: 53.0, 26.57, 26.43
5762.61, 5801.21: 52.3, 26.51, 25.81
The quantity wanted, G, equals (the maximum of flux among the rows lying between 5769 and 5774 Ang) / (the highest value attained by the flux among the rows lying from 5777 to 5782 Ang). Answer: 1.01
